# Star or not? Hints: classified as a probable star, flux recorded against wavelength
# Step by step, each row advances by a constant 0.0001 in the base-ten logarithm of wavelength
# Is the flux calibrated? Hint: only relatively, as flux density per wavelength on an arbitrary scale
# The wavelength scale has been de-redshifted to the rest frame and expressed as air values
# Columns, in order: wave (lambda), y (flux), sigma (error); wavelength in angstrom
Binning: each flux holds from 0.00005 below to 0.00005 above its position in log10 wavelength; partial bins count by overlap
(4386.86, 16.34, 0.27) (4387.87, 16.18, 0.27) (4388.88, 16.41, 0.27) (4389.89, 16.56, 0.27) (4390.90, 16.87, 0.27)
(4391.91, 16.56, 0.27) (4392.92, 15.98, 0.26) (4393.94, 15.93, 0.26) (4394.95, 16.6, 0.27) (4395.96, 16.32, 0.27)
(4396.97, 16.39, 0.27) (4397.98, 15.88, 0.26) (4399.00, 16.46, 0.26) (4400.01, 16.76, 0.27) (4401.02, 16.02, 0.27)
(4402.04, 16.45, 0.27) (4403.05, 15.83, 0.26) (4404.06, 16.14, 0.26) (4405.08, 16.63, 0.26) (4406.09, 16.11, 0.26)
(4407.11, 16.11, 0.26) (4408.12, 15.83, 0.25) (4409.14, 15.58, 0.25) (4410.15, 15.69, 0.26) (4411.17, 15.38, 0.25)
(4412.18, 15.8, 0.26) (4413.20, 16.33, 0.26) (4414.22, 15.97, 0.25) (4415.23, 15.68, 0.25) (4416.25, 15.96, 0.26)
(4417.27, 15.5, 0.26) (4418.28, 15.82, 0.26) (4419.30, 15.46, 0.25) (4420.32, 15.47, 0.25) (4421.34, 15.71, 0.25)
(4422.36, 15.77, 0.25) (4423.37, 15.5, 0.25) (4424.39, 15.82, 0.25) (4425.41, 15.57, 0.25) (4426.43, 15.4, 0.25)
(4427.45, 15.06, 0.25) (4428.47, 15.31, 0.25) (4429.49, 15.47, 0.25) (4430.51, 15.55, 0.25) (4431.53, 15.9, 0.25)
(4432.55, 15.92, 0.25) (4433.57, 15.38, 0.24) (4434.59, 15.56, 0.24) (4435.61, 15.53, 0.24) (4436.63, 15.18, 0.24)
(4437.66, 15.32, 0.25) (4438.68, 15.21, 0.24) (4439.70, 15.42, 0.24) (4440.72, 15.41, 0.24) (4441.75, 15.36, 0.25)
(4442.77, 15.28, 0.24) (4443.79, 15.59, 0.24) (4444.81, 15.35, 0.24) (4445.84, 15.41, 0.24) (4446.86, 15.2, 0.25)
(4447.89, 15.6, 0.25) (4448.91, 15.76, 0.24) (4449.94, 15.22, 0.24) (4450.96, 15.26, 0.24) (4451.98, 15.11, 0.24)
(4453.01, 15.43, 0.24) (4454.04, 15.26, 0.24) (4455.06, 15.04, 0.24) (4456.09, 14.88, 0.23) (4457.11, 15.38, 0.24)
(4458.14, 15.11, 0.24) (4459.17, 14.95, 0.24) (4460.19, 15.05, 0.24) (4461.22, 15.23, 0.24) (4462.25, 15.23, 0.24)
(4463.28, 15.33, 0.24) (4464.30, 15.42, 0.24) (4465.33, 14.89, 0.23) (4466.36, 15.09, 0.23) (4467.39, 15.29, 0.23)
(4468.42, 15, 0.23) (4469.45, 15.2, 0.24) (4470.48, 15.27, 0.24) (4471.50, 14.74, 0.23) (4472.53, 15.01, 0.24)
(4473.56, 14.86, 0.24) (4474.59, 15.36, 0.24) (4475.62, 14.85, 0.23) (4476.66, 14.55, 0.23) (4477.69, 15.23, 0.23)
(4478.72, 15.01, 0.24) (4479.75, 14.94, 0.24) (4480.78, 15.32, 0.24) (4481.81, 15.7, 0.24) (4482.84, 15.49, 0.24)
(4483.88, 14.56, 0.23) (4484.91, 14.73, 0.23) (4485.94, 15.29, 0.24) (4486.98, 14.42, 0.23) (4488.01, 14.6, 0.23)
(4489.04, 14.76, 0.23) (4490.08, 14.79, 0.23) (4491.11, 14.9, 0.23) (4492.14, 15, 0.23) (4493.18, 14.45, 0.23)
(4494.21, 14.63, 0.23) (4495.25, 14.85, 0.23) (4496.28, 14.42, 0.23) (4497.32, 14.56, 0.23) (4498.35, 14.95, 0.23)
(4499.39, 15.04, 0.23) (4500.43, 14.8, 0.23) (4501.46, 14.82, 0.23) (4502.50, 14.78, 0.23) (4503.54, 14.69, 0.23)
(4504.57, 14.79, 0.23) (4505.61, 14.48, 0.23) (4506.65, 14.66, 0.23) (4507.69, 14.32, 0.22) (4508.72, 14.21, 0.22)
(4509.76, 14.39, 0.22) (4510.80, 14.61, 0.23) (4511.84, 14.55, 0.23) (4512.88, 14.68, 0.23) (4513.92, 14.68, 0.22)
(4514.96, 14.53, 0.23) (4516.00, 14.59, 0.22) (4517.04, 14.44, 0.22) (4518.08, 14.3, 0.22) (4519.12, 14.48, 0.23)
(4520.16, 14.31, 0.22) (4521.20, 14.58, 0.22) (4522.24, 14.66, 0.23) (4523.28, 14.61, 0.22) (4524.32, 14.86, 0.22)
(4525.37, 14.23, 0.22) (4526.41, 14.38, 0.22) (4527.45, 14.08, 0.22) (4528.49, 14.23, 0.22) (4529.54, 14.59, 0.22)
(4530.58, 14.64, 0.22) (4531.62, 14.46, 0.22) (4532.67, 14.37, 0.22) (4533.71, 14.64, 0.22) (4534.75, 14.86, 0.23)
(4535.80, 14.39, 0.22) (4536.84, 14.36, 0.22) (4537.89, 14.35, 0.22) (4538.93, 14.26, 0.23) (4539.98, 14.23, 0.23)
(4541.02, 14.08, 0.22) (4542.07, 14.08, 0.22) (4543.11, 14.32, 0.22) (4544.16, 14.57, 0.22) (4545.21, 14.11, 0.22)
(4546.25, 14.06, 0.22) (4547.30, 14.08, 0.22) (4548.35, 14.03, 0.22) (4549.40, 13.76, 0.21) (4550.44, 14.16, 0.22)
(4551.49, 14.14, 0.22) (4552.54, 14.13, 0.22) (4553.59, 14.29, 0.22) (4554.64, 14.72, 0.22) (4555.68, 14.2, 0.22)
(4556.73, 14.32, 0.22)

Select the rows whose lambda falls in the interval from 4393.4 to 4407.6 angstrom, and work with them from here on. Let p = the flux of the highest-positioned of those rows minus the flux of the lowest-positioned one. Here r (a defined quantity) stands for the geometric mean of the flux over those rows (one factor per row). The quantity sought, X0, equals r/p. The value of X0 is 90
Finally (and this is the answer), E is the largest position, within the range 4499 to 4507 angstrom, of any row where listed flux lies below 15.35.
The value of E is 4506.65 angstrom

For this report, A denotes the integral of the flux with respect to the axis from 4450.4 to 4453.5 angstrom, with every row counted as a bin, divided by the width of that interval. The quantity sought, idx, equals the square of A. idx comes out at 234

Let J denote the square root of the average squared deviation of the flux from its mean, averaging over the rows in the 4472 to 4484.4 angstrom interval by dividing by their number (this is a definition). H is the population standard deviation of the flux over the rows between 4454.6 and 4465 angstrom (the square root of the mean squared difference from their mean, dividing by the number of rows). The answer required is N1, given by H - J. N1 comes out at -0.17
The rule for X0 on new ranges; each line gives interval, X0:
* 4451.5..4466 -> -69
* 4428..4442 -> 309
